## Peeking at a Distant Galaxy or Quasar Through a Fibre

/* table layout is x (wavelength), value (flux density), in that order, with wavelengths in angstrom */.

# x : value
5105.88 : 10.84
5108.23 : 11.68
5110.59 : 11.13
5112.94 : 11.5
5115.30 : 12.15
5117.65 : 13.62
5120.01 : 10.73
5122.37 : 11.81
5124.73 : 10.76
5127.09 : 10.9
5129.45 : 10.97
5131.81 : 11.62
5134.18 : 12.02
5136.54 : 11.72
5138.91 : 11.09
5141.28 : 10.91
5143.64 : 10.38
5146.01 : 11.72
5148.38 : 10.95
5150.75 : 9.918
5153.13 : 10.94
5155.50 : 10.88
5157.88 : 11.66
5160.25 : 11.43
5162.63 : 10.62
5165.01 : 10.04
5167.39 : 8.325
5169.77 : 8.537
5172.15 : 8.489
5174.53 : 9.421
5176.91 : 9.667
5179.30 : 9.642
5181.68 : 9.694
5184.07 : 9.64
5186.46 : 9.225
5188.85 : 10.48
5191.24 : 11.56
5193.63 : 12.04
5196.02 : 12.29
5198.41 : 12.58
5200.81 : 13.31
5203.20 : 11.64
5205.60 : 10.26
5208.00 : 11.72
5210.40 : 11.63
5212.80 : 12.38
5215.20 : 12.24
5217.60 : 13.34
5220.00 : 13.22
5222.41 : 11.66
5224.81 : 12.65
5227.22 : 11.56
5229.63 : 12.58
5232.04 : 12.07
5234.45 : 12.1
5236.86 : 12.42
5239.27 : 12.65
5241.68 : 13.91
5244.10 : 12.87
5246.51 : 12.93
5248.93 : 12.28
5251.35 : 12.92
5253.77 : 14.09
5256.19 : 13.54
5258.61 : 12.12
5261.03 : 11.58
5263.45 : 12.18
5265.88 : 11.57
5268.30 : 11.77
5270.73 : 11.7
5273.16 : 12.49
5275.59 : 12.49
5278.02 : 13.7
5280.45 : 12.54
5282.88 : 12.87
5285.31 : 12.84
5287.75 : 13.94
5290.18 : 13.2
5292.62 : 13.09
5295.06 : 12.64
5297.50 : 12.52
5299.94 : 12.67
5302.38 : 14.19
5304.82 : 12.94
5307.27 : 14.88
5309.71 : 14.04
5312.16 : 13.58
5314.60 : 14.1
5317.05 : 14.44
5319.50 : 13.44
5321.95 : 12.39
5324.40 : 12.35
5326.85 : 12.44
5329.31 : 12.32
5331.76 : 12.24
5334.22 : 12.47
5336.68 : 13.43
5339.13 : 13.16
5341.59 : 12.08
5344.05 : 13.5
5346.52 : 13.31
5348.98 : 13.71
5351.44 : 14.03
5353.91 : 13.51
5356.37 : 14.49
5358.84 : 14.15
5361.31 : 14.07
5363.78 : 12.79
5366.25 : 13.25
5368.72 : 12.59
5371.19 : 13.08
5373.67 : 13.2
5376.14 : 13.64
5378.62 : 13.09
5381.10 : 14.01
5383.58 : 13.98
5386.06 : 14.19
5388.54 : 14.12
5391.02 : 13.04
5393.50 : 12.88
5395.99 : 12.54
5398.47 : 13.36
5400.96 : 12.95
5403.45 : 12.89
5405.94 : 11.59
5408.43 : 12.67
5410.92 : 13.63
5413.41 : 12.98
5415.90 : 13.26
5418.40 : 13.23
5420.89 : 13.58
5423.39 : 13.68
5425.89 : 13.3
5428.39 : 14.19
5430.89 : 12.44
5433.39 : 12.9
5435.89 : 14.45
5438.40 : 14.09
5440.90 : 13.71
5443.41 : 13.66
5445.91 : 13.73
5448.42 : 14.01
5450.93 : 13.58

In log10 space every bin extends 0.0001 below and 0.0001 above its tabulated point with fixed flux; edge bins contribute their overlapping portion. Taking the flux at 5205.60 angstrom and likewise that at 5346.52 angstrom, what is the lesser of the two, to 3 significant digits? 10.3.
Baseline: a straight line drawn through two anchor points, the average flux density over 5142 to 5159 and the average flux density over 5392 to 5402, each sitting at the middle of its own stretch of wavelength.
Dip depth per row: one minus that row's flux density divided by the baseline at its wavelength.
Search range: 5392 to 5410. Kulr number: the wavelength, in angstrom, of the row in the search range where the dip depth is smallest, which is 5398.47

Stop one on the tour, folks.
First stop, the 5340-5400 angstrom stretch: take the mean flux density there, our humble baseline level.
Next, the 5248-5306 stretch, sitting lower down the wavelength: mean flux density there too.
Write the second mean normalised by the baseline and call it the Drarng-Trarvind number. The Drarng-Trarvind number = 0.95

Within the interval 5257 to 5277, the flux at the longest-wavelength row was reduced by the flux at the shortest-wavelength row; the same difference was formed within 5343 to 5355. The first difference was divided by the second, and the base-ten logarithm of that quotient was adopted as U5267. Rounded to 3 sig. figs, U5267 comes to 1.57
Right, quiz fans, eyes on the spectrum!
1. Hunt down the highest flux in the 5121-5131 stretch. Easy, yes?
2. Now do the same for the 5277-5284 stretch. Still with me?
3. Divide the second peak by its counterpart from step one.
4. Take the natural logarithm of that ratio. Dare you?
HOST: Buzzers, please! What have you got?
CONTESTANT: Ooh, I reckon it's 0.148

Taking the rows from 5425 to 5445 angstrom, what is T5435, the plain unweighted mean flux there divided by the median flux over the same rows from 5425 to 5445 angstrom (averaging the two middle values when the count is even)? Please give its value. 0.99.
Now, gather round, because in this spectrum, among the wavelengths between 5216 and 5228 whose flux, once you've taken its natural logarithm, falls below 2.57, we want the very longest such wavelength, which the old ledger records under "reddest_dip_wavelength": 5227.22 angstrom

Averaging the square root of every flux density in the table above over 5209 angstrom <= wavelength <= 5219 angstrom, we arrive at 3.52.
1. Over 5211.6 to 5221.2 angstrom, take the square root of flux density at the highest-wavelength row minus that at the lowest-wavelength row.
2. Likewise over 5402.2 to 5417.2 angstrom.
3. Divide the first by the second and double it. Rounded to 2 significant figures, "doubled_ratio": 4.6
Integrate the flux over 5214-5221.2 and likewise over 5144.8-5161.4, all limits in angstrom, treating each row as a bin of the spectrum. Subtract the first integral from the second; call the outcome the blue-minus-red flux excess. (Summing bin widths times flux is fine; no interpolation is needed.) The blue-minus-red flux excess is 91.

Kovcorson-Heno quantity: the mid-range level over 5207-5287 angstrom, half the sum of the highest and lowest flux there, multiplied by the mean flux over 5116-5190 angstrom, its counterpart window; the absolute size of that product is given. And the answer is 136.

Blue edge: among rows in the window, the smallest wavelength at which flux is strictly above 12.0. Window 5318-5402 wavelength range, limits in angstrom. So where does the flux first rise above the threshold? 5319.50 angstrom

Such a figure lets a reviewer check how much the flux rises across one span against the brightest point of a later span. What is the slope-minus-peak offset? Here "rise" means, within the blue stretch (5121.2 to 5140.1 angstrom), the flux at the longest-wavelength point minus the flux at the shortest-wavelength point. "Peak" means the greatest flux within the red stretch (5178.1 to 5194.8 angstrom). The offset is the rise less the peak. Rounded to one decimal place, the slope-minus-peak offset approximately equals -12.8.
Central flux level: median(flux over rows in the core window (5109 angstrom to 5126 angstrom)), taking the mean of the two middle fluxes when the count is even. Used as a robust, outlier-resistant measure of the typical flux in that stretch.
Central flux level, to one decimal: 11.5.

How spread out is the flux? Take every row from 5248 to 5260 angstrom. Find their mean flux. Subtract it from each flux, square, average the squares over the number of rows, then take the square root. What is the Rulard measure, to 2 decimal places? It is 0.75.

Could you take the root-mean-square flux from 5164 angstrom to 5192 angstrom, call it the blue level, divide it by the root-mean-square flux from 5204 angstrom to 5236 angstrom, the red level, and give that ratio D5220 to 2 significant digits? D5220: 0.79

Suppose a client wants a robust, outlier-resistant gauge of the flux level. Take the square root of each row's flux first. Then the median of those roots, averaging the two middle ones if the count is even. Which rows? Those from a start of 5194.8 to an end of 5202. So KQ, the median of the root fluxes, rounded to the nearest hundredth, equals 3.55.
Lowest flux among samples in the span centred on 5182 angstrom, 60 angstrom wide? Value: 8.325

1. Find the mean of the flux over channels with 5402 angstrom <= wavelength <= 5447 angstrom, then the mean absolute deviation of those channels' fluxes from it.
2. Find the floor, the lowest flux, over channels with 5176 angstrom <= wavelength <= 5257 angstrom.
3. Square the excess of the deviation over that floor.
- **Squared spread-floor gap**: 76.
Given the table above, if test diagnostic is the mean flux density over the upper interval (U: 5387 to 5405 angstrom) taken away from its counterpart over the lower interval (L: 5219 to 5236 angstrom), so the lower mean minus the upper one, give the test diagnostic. -0.85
